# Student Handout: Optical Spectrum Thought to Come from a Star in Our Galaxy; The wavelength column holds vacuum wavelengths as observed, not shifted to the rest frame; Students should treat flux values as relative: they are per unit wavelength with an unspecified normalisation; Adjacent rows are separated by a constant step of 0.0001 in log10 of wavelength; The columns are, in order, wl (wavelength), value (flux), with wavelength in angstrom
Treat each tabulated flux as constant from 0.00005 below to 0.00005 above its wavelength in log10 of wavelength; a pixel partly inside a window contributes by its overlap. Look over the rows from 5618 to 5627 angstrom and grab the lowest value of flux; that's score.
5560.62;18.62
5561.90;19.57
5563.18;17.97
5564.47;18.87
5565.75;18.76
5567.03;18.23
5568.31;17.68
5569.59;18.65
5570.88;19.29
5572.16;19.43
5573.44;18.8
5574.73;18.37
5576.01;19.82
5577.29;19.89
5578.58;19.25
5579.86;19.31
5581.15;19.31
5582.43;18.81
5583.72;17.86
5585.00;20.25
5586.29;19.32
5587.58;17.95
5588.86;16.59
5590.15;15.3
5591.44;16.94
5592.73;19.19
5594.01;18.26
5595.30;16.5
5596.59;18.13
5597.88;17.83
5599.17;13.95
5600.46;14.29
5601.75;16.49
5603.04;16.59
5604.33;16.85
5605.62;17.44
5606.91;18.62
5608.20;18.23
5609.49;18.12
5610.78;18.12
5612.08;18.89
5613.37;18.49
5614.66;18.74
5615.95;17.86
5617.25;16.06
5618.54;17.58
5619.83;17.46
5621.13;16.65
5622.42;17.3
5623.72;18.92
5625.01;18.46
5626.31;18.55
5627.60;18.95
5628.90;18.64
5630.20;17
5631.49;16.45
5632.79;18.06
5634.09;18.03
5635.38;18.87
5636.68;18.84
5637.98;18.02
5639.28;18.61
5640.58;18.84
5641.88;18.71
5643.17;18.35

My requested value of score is 16.65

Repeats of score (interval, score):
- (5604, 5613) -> 16.85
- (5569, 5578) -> 18.37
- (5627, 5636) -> 16.45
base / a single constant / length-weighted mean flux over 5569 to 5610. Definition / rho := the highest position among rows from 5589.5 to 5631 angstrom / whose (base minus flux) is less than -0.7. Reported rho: 5627.60 angstrom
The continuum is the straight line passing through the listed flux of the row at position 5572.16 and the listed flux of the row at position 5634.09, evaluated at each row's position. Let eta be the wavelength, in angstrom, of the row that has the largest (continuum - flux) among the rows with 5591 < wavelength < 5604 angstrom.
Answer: 5599.17 angstrom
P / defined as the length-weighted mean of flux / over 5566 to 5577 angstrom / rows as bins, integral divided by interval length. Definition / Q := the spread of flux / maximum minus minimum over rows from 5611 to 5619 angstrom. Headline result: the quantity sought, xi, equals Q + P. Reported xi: 21.7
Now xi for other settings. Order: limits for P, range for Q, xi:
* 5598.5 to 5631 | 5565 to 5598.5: 22.5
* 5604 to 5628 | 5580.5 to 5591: 22.9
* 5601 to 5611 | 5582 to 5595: 22.5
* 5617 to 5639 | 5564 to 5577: 20.1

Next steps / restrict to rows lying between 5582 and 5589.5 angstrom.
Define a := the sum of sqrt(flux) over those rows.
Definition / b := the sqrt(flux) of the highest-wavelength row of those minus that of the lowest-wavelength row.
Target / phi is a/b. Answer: -98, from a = 26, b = -0.26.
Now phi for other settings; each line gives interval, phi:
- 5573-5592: -293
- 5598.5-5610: 70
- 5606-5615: 2166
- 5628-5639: -468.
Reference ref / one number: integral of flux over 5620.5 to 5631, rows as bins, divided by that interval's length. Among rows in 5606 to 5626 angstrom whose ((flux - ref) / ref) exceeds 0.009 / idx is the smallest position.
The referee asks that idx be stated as 5606.91 angstrom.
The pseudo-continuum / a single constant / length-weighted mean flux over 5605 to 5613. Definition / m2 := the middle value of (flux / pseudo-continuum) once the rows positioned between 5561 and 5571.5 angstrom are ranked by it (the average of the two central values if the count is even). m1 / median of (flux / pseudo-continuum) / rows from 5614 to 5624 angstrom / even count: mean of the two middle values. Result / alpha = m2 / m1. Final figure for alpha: 1.068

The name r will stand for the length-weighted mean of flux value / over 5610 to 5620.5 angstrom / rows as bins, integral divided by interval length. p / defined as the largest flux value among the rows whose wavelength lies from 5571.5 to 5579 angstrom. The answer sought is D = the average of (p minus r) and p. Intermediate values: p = 19.89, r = 17.9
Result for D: 10.9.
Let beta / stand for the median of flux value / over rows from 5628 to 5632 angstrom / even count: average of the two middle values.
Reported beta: 17.0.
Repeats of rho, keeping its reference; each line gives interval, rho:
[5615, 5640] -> 5636.68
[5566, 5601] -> 5592.73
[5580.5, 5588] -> 5586.29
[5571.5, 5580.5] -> 5579.86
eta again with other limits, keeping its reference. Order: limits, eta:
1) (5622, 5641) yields 5631.49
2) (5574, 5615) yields 5599.17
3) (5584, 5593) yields 5590.15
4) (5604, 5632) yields 5617.25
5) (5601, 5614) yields 5601.75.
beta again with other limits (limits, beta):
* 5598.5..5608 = 16.6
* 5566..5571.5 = 18.4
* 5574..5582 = 19.3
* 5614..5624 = 17.5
